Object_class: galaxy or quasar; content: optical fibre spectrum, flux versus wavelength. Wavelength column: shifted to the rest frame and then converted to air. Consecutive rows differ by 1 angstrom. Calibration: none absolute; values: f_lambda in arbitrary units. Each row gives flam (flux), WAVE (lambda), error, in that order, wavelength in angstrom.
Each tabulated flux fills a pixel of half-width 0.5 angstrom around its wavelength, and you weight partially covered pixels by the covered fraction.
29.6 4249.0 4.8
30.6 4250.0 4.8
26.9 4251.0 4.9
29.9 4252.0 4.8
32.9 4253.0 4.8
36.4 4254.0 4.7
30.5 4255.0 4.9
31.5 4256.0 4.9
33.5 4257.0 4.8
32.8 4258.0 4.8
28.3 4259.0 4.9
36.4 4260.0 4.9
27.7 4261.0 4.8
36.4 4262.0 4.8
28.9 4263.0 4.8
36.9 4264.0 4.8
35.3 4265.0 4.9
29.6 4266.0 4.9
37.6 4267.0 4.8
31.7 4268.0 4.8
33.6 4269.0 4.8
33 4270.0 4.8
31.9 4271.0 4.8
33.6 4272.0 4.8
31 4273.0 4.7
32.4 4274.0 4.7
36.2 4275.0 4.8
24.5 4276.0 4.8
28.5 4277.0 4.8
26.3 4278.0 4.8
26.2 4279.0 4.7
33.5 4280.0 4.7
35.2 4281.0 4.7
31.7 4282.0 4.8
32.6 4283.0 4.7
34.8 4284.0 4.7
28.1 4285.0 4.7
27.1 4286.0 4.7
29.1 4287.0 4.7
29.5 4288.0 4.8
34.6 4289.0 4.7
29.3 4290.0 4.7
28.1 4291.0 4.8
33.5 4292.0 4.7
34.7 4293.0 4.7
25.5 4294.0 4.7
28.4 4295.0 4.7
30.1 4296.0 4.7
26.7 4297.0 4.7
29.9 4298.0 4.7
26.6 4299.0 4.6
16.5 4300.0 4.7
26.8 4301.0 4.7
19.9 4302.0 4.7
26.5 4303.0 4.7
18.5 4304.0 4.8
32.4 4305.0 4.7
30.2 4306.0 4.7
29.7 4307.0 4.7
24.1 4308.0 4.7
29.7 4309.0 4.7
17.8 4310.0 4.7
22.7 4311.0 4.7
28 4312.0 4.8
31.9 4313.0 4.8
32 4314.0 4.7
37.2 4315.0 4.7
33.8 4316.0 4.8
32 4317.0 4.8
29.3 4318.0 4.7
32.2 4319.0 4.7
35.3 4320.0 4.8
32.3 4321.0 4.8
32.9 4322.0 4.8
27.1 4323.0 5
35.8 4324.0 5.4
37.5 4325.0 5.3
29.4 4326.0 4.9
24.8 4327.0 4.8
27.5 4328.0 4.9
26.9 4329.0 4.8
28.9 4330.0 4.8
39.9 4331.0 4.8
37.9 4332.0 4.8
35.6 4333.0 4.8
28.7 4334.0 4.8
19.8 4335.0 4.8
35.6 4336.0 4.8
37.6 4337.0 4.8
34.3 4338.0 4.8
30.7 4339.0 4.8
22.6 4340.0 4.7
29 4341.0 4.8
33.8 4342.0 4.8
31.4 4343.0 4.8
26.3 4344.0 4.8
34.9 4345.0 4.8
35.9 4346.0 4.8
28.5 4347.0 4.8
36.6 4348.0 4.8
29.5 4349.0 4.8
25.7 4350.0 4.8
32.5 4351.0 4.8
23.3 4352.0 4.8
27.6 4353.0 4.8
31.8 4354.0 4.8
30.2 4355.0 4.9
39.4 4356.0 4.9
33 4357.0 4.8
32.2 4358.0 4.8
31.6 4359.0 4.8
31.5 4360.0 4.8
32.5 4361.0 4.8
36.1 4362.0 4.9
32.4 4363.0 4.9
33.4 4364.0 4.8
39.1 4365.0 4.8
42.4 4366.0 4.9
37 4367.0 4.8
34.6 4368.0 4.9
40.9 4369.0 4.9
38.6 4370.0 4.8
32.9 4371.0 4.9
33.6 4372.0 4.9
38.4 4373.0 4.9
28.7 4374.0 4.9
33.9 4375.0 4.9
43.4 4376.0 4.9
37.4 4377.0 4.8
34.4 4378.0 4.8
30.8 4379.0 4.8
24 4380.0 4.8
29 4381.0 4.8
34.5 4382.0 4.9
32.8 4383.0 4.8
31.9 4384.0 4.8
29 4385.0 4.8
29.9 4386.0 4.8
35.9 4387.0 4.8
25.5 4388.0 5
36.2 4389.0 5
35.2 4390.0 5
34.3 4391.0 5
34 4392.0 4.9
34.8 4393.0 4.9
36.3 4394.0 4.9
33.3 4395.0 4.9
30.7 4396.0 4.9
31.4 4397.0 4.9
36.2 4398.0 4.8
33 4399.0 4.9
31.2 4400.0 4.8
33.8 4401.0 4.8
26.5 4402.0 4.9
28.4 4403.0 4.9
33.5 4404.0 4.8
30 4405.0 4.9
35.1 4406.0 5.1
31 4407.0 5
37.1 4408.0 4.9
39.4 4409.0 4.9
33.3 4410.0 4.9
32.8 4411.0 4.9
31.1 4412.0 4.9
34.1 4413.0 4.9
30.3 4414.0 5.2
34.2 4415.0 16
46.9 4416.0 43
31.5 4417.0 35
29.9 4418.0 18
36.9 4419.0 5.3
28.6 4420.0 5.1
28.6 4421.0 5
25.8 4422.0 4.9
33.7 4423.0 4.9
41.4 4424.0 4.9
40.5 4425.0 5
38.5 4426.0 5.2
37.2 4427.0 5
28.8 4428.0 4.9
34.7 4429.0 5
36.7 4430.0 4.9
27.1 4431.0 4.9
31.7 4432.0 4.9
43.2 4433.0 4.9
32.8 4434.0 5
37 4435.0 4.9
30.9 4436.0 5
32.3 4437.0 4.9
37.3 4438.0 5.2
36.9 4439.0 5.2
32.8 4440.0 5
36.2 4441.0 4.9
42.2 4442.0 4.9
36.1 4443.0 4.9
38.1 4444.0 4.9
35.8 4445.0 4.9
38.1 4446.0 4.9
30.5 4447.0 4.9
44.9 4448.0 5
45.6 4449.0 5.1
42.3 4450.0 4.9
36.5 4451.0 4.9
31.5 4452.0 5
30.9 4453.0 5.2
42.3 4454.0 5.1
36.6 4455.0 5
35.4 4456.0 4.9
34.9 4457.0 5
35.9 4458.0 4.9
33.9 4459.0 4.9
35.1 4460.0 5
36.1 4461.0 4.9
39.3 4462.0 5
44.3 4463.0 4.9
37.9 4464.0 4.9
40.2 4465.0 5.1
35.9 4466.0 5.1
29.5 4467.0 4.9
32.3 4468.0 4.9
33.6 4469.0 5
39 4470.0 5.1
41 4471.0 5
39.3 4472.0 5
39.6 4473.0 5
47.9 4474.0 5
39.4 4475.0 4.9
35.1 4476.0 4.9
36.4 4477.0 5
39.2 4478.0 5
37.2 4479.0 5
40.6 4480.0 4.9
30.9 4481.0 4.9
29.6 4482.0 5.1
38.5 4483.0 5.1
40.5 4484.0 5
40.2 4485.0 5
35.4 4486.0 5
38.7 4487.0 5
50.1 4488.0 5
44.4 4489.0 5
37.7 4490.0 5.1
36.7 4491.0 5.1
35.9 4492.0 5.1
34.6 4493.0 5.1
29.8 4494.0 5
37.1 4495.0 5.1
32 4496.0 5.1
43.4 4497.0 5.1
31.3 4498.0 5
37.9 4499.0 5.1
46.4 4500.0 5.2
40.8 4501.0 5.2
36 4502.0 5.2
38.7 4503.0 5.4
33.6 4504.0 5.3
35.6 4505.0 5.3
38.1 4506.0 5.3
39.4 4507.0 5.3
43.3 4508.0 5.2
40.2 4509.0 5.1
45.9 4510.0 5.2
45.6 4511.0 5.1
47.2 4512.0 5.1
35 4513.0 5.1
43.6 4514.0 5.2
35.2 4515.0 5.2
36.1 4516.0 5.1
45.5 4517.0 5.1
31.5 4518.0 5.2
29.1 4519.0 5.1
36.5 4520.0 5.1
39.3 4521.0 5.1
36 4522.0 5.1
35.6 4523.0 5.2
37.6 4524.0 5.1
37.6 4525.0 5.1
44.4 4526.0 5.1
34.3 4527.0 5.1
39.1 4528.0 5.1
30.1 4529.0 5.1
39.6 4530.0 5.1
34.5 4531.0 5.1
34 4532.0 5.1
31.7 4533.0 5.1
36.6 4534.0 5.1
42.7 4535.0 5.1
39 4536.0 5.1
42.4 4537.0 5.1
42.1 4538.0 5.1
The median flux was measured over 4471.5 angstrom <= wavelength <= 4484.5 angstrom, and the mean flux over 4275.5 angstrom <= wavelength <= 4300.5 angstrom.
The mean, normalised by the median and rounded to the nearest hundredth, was 0.75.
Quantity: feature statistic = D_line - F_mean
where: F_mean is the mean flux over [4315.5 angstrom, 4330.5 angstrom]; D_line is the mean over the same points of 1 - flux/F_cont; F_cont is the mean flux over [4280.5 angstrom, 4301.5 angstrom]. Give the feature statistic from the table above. -31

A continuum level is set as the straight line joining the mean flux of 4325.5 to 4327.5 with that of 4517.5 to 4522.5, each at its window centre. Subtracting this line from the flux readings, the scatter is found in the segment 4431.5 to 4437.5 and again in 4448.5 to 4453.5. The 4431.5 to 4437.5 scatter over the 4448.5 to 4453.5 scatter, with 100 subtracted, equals -99.3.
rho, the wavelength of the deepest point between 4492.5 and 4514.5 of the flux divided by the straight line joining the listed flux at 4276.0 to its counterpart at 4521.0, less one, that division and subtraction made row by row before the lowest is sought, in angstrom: 4494.0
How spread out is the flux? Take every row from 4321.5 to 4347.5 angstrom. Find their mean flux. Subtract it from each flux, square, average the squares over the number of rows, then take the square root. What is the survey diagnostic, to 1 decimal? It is 5.0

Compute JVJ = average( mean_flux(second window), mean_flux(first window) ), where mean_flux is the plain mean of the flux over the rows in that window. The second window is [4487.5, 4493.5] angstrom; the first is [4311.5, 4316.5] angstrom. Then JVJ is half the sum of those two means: 36.2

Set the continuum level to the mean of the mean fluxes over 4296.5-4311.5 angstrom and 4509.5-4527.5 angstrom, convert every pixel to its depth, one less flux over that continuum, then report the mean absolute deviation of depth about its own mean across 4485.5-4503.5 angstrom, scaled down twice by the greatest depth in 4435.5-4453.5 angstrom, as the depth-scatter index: 61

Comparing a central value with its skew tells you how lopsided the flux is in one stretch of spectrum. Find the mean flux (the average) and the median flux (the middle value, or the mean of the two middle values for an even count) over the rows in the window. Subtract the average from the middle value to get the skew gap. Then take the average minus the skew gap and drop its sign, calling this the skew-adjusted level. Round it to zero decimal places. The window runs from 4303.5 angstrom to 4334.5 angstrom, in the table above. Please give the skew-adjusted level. 31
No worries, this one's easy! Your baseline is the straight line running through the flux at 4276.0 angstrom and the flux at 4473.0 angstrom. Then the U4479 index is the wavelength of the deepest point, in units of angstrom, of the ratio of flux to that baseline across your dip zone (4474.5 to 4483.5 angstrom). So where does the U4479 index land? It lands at 4482.0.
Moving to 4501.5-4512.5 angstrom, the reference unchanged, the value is 4504.0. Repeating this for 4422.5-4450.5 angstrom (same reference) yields 4431.0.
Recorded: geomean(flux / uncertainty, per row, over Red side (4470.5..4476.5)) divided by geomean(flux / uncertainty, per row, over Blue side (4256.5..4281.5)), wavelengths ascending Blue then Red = 1.22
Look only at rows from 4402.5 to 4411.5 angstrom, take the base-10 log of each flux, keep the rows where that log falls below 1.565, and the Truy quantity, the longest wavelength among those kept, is 4411.0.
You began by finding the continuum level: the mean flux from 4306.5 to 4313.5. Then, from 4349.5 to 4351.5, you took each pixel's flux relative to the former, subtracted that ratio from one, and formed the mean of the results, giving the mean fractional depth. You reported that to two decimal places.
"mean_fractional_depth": -0.11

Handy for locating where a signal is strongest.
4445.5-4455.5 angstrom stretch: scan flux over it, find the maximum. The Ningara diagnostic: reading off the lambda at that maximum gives 4449.0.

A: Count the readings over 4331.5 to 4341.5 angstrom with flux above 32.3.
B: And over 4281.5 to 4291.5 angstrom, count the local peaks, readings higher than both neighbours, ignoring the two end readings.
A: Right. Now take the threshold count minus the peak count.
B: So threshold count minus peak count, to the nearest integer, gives 3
